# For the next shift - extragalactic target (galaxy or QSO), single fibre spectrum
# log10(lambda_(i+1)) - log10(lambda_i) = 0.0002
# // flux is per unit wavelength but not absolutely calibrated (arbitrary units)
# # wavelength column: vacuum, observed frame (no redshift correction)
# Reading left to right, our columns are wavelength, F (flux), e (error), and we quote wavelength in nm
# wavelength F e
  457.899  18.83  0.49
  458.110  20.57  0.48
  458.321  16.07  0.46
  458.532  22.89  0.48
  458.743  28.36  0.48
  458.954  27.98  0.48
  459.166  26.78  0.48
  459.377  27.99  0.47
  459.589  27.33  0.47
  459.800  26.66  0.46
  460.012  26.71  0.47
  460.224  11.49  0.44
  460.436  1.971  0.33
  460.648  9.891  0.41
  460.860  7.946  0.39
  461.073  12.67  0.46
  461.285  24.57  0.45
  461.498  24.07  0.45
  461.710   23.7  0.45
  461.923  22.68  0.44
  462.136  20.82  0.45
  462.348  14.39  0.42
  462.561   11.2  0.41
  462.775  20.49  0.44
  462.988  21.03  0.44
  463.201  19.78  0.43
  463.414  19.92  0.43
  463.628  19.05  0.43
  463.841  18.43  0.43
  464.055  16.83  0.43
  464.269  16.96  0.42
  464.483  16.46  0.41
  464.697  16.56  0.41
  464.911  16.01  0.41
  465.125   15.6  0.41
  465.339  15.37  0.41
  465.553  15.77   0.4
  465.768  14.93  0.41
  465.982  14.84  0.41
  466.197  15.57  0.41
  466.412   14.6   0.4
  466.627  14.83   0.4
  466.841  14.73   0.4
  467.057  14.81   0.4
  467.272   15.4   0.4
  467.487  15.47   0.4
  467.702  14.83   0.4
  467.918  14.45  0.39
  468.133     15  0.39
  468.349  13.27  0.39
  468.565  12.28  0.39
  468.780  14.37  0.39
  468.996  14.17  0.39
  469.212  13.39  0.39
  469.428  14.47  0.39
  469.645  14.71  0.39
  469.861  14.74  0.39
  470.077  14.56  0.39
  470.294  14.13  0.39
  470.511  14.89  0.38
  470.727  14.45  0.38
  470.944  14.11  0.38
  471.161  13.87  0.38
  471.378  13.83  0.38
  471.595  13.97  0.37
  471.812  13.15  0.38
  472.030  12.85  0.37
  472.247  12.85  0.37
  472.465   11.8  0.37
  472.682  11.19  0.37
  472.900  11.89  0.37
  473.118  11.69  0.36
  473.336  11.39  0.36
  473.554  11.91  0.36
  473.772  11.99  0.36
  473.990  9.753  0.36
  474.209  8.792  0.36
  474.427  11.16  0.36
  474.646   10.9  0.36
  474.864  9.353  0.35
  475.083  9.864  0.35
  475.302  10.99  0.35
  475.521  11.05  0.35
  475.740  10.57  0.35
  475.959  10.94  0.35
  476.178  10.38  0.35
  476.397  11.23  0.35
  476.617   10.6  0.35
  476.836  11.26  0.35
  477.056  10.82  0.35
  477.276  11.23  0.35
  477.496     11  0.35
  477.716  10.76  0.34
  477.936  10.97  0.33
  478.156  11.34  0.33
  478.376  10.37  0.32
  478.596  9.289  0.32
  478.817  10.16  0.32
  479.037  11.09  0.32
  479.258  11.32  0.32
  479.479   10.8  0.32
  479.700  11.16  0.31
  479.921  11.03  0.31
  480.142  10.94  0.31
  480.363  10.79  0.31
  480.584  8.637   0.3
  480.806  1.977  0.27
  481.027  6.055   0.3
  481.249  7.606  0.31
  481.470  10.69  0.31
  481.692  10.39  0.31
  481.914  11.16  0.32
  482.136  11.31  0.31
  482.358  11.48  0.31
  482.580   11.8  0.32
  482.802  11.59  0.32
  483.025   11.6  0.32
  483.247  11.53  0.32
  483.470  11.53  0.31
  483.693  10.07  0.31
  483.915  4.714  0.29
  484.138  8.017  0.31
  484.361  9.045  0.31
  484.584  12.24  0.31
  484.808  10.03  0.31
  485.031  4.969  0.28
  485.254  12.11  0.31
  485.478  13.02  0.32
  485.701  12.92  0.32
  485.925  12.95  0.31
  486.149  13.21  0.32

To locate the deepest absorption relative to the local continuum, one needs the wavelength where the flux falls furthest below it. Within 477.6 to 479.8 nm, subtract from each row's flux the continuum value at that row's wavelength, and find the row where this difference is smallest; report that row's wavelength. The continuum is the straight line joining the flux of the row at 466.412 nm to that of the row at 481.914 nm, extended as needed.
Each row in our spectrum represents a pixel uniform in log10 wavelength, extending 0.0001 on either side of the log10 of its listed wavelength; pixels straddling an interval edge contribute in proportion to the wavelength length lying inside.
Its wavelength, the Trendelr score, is 478.596 nm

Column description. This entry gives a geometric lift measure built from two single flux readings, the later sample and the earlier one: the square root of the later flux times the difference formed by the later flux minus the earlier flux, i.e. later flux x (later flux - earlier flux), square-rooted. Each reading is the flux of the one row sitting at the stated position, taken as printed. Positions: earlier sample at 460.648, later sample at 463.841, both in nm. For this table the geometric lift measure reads 13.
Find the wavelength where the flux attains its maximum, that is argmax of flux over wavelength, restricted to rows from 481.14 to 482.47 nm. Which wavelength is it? 482.358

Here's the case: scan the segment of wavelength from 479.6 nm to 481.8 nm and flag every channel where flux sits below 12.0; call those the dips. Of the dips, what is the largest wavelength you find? 481.692 nm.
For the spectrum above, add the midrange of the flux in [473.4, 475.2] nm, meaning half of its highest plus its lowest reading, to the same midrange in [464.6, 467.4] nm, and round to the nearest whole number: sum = 26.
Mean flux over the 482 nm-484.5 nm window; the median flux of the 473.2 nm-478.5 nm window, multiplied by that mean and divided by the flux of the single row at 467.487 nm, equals 7.3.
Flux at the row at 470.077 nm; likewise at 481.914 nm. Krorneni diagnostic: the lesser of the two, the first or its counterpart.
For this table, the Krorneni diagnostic 11.2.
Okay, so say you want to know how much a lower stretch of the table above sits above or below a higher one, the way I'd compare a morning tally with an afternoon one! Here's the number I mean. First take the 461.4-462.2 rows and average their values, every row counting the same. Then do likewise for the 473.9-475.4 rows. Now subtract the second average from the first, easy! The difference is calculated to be 13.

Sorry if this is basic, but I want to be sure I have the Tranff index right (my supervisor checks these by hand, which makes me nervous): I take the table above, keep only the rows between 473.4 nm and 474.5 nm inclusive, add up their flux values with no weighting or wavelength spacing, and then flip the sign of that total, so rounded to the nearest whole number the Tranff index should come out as -54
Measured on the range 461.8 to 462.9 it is -90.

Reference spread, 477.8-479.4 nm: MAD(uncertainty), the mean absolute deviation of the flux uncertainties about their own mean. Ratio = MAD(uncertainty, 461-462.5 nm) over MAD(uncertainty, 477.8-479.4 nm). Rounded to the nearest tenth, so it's 2.2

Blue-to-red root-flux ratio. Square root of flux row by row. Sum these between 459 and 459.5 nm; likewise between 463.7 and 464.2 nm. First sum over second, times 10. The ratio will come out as 12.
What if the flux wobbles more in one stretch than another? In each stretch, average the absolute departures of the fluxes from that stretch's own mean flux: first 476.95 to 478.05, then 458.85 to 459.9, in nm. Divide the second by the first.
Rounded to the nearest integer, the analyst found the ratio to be 4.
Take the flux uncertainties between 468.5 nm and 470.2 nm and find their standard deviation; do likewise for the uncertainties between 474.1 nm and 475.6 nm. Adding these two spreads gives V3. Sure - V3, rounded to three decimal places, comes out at 0.005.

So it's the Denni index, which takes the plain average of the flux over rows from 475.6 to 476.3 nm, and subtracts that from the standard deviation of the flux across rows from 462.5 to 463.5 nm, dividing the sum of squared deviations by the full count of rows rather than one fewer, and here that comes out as -7.0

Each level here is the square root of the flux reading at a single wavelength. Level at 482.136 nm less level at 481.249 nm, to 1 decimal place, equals 0.6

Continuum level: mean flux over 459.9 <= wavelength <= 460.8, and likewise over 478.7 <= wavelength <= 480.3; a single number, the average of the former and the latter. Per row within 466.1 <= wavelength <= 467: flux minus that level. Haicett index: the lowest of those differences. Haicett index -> 3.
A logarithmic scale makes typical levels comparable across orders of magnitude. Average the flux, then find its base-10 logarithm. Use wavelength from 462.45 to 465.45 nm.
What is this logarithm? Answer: 1.24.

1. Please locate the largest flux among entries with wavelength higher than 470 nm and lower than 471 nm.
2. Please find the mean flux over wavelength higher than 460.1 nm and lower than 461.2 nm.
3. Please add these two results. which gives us 24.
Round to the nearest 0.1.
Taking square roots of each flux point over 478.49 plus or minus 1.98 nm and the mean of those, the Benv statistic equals 3.3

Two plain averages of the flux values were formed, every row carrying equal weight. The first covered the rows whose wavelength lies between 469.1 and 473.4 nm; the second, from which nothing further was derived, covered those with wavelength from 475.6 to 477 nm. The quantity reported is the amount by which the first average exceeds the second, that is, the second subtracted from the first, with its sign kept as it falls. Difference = 2.6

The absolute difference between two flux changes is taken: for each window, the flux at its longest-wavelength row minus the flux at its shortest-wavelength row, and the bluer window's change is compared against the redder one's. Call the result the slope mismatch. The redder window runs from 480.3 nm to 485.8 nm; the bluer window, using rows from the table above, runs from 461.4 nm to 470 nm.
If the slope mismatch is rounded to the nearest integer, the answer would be 11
